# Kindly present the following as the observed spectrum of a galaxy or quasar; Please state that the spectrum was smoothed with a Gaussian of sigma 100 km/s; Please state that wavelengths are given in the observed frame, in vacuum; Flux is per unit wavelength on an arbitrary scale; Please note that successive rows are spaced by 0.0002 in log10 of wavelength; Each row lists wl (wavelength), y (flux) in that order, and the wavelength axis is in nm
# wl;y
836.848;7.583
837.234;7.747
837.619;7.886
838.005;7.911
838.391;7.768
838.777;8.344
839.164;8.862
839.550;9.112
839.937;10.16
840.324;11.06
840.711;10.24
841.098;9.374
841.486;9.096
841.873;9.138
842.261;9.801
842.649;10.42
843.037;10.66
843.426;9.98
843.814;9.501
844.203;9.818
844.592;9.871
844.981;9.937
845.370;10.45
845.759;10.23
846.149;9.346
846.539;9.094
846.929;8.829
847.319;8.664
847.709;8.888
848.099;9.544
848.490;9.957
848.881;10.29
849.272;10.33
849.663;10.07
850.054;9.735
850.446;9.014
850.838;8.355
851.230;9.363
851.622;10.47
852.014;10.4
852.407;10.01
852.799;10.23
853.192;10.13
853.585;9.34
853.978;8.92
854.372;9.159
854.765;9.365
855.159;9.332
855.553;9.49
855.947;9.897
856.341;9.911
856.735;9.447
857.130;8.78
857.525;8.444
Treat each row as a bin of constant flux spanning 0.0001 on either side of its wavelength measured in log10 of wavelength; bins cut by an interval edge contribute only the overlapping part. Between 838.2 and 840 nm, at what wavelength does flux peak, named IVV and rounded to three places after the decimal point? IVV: 839.937 nm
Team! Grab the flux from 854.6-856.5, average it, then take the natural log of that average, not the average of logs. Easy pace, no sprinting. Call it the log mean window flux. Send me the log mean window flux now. 2.26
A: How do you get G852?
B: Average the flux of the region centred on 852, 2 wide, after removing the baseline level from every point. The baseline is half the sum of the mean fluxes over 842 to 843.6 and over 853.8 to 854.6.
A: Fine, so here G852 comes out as 0.5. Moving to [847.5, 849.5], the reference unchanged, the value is 0.2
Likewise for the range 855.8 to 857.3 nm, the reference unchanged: -0.1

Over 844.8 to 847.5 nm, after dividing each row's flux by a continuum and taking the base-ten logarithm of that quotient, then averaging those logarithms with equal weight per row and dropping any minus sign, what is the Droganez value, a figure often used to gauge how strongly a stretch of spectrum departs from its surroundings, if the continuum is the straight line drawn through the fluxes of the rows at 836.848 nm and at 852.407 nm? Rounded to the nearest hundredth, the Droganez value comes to 0.02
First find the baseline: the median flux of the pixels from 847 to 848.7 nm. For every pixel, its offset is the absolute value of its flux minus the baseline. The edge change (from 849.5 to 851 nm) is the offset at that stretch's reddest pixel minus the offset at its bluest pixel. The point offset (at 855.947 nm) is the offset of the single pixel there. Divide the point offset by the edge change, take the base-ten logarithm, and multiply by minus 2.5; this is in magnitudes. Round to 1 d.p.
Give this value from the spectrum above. -5.0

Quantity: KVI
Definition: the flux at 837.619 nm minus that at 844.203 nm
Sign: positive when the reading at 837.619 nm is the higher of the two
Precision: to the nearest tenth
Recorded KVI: -1.9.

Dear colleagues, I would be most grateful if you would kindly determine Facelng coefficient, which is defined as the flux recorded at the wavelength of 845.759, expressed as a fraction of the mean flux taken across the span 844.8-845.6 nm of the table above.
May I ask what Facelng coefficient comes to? 1.00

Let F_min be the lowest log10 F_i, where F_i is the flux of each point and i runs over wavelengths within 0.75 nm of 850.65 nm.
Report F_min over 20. 0.0461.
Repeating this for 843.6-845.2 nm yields 0.0489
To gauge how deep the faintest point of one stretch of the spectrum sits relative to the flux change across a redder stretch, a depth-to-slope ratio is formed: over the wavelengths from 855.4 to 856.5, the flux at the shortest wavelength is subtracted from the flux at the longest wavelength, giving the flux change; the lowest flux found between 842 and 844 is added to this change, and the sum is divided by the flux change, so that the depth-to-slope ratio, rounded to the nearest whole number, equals 24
